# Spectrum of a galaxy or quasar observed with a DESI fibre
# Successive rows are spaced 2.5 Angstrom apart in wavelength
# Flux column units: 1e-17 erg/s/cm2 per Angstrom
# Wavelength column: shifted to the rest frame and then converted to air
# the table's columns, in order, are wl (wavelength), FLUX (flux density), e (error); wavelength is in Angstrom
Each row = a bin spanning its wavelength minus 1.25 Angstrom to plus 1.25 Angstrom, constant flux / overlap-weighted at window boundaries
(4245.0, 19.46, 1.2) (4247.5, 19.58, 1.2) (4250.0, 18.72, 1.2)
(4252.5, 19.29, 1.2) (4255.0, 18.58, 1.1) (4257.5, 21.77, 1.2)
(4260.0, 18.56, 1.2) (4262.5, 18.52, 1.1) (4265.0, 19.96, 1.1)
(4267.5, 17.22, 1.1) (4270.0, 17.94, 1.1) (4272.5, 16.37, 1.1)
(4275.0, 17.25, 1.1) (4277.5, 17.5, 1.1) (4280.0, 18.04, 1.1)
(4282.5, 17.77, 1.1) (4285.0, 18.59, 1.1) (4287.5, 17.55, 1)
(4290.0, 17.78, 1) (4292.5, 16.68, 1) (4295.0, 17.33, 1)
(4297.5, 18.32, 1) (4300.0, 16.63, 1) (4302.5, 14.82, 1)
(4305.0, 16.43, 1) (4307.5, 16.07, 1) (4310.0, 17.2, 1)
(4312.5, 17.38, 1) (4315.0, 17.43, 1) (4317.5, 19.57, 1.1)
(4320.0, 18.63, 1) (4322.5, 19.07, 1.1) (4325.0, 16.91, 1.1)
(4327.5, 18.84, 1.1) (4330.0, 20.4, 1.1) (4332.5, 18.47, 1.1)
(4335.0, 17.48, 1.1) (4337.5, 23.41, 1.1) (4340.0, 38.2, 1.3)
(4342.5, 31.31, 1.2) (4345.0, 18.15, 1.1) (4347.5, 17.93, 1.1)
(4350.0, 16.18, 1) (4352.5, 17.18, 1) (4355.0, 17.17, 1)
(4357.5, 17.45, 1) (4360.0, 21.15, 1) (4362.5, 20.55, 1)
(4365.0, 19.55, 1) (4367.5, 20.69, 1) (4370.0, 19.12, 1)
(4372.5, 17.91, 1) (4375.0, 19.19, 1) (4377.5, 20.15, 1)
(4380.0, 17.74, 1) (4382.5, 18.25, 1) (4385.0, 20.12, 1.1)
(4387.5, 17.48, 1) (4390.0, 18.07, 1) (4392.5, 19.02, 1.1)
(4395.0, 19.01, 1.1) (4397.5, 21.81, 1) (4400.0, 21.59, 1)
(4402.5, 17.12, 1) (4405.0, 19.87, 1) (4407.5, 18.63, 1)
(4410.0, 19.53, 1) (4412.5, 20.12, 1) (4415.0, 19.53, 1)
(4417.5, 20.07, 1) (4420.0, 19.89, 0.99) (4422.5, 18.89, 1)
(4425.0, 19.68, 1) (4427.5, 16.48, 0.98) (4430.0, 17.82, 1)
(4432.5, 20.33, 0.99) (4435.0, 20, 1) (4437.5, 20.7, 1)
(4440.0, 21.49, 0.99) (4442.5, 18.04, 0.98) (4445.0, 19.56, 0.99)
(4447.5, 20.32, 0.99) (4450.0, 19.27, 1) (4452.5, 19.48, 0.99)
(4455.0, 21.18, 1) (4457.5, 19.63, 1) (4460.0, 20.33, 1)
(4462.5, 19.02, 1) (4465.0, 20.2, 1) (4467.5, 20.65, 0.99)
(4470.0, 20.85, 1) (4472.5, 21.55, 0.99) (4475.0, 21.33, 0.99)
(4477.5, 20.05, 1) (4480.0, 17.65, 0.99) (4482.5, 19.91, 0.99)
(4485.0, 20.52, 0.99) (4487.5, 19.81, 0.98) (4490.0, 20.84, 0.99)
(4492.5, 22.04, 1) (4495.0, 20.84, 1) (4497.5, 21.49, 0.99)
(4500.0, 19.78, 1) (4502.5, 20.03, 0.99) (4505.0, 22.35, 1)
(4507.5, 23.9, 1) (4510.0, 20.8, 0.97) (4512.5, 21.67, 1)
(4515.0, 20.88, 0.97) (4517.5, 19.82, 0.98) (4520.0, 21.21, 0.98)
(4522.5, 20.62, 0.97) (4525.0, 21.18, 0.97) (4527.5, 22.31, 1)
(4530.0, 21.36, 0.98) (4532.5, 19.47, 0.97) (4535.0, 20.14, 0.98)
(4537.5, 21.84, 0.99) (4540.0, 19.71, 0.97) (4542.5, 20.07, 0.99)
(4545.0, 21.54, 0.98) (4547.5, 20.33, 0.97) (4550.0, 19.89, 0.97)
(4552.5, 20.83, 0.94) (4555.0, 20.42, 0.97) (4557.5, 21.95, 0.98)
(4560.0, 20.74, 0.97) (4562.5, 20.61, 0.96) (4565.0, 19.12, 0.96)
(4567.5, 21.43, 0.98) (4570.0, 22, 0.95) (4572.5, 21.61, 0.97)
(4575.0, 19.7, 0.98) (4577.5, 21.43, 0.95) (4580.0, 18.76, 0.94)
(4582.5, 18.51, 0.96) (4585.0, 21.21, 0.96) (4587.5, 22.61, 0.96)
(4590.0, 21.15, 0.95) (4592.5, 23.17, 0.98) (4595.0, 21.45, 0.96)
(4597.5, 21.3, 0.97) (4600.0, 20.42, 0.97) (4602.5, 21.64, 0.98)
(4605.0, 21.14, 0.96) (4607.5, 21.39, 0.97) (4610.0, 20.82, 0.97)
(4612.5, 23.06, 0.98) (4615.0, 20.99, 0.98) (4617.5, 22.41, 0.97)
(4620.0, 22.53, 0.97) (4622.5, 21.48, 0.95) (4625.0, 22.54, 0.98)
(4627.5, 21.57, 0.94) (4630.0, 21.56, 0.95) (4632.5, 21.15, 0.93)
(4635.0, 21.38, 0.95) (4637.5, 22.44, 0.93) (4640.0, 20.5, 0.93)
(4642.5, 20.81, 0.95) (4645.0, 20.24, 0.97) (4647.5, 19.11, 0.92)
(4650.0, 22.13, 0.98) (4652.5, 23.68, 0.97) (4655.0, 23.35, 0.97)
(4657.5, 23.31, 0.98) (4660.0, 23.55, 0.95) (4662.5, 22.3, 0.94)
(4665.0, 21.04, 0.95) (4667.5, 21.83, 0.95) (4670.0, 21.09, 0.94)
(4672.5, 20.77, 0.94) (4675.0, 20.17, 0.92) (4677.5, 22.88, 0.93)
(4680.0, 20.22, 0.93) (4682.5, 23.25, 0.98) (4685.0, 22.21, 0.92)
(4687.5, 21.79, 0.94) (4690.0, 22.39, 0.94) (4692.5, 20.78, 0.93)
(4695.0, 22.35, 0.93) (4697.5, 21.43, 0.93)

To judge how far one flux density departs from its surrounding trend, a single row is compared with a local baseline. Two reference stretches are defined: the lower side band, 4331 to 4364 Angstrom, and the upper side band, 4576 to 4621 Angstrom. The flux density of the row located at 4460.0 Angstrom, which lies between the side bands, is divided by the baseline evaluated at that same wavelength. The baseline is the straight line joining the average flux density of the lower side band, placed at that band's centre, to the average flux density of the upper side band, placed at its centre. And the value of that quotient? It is 0.96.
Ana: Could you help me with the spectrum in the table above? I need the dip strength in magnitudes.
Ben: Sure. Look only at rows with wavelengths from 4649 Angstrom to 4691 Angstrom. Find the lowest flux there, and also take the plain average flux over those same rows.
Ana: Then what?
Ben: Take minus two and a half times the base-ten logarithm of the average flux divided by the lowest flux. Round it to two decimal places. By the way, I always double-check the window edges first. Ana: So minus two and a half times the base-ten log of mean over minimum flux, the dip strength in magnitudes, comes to -0.10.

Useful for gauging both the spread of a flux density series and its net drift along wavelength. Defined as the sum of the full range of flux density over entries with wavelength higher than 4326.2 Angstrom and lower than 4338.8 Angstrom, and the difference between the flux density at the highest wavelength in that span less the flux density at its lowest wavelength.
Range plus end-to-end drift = 10.5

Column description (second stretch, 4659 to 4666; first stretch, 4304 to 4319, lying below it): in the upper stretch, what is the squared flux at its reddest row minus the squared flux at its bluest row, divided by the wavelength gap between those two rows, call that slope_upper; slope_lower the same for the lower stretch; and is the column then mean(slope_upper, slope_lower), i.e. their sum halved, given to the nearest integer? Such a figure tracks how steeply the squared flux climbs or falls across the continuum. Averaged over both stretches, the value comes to -7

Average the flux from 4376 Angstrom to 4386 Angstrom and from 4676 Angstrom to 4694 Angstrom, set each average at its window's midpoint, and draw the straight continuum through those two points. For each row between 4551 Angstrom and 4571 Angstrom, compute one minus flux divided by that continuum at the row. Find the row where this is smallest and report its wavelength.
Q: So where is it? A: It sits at 4557.5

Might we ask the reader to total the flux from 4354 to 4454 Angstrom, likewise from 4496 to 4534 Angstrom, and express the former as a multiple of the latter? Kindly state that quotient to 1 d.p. 2.4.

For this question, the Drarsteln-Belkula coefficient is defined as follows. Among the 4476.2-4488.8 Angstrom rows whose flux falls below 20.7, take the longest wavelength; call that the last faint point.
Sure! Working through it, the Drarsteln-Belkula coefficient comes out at 4487.5 Angstrom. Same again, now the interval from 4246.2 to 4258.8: 4255.0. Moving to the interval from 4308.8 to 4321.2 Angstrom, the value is 4320.0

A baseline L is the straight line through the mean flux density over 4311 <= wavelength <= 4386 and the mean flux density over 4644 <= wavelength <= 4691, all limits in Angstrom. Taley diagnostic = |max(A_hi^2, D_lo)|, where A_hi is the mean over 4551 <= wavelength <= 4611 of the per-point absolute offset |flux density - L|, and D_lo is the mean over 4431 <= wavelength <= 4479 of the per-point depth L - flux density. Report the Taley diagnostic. 0.64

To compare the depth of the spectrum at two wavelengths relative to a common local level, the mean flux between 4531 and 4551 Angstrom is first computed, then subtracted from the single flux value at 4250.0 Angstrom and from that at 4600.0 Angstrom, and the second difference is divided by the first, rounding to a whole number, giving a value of 0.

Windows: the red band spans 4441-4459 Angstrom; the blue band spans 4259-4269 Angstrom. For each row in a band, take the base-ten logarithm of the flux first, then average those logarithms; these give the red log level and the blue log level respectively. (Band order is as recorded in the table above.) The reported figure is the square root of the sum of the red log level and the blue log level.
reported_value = 1.60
